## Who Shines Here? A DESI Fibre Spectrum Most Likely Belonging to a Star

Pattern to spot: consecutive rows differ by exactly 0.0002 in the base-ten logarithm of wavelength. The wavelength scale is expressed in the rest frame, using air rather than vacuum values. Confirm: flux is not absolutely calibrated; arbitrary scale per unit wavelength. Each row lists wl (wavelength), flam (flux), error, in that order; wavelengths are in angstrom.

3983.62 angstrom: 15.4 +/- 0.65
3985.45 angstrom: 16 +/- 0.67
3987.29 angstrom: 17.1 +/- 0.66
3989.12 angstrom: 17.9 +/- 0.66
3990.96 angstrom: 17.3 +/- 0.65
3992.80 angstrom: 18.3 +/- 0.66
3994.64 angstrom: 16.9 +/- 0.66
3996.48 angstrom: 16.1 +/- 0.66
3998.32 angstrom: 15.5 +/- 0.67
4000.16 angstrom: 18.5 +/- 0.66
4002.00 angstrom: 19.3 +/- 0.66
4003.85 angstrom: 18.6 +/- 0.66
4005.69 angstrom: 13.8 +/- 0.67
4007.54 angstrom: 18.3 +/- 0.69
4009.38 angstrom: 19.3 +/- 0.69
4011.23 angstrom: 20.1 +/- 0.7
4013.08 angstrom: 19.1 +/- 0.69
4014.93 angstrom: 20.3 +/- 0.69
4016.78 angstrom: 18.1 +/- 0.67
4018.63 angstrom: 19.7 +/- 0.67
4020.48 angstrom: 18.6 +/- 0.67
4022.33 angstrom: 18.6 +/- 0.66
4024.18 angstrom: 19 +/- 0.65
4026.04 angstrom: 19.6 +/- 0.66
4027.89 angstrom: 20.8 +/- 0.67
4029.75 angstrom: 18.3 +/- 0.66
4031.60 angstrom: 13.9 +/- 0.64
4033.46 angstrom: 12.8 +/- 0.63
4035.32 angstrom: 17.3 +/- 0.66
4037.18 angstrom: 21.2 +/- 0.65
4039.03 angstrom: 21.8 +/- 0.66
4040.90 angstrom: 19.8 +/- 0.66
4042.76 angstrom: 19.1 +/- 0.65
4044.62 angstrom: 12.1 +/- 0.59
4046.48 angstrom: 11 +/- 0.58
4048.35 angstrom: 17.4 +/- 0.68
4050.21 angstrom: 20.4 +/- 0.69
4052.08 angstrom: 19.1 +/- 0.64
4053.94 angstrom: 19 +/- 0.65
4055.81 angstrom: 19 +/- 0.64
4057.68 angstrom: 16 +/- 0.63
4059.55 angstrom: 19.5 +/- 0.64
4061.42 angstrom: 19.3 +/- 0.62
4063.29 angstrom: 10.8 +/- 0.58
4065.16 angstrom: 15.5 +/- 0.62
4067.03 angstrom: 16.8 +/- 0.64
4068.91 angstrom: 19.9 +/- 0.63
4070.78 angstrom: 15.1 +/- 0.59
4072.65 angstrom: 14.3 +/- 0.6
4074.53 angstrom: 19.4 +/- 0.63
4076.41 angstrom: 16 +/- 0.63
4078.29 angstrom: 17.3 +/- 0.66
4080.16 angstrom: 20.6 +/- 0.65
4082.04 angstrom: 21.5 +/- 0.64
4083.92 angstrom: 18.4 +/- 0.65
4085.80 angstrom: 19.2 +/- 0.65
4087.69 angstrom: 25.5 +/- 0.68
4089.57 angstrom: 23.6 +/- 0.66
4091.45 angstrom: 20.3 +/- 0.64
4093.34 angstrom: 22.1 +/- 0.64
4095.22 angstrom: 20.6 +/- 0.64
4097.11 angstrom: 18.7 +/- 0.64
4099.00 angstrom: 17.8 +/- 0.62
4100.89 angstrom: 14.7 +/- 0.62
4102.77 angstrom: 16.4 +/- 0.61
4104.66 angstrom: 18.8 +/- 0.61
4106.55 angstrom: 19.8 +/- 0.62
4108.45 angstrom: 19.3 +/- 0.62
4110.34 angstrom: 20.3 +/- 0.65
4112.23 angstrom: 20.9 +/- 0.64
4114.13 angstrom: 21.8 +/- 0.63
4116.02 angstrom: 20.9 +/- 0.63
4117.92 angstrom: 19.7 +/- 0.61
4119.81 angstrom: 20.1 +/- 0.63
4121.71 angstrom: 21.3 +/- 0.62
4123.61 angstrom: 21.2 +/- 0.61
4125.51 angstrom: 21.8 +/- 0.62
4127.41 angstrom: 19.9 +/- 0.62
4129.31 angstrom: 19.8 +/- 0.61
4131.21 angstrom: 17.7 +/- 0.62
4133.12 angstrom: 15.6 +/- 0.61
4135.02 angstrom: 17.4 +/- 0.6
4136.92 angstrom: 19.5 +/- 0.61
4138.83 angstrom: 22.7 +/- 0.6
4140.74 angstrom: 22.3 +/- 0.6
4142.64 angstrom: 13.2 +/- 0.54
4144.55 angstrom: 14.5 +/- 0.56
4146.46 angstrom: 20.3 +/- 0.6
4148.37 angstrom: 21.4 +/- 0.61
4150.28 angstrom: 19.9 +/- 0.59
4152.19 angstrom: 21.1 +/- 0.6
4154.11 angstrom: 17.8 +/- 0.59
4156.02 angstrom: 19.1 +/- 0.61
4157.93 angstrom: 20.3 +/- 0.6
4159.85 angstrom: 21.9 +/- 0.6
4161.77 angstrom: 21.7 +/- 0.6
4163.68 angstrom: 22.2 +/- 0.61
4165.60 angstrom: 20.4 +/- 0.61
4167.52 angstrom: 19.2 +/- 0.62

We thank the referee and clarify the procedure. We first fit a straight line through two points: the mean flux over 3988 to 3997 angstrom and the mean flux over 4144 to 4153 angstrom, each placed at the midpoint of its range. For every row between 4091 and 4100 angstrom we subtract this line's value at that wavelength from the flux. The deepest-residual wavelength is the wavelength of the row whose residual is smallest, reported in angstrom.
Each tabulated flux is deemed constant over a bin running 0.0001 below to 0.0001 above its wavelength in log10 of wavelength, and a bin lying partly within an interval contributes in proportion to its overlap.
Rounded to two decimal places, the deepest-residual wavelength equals 4099.00 angstrom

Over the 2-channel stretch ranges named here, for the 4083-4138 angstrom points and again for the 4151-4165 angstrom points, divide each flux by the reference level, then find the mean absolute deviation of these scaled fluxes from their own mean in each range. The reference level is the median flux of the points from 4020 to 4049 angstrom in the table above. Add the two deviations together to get 0.16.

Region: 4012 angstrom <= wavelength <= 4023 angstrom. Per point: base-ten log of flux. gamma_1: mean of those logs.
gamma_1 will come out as 1.28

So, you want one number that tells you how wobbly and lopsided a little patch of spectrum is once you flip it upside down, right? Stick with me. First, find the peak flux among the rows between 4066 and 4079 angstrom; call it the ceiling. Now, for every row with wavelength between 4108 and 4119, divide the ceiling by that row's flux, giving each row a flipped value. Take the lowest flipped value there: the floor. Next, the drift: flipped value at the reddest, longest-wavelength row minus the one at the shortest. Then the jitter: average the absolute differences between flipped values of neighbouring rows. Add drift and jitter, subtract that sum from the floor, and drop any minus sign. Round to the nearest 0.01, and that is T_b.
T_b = 0.89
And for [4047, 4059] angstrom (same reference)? 0.79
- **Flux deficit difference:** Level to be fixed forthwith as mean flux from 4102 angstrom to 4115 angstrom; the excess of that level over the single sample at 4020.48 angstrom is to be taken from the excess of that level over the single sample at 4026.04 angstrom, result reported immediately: -1.0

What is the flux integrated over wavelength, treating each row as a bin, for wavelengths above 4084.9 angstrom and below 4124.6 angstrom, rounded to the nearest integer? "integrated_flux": 800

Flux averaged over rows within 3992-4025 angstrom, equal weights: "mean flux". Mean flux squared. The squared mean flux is 332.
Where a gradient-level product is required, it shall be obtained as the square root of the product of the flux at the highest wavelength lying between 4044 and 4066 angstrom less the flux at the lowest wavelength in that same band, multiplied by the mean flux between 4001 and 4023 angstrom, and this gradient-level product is 8.0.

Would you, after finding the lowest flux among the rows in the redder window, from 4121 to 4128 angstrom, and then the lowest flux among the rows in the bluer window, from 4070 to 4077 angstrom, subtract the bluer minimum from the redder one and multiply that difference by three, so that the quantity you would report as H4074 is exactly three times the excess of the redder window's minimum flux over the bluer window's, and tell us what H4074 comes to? 17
